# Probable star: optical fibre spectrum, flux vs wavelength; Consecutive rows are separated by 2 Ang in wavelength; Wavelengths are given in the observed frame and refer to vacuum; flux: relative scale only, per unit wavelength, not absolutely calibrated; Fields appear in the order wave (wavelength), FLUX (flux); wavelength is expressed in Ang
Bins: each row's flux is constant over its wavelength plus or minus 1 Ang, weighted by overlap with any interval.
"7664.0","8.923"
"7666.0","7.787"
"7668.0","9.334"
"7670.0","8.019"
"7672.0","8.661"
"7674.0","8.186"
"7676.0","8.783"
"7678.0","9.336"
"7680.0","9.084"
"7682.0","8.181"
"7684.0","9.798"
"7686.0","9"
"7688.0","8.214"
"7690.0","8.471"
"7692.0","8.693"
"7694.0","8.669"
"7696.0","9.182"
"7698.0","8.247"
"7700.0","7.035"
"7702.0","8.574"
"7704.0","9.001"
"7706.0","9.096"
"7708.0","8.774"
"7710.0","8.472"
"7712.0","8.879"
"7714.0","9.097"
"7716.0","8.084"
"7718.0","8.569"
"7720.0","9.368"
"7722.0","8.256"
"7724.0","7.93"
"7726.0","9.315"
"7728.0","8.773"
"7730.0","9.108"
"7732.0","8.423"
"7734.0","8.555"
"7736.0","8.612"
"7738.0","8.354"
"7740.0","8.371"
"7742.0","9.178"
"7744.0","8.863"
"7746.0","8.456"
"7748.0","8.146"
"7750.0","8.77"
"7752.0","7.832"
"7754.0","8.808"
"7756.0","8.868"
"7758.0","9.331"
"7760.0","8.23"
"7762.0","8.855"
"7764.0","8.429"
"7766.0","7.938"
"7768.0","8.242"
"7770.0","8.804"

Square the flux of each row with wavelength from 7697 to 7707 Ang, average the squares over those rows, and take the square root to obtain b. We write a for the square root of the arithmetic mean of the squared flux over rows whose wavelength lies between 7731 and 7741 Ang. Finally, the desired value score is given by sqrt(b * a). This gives 8.44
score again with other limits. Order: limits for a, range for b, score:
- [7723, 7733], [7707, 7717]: 8.70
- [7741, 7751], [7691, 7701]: 8.54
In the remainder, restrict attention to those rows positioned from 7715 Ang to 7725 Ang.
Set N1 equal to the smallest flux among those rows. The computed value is 7.93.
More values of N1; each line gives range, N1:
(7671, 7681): 8.186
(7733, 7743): 8.354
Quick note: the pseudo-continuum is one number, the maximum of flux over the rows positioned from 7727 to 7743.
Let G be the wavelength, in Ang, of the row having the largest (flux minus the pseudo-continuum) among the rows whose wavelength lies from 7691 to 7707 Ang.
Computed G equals 7696.0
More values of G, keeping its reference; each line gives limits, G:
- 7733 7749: 7742.0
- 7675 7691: 7684.0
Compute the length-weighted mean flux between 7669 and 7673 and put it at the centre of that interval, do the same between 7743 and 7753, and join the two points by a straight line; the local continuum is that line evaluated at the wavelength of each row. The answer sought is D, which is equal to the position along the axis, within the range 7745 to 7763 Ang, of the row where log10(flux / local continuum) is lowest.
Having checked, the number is 7752.0 Ang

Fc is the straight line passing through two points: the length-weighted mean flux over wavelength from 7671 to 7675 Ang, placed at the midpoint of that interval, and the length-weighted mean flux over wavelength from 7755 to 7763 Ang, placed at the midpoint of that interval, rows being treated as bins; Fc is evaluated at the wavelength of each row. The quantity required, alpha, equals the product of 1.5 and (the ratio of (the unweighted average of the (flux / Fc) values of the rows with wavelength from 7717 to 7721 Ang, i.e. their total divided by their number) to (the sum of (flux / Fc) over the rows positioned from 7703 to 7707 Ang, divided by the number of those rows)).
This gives 1.48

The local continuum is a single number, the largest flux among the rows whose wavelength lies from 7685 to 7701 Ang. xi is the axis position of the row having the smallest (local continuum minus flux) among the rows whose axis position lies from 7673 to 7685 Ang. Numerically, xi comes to 7684.0 Ang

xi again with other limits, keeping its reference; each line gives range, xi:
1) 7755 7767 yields 7758.0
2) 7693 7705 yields 7696.0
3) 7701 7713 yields 7706.0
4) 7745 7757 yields 7756.0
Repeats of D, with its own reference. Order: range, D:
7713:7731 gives 7724.0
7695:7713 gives 7700.0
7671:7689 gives 7682.0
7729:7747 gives 7738.0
